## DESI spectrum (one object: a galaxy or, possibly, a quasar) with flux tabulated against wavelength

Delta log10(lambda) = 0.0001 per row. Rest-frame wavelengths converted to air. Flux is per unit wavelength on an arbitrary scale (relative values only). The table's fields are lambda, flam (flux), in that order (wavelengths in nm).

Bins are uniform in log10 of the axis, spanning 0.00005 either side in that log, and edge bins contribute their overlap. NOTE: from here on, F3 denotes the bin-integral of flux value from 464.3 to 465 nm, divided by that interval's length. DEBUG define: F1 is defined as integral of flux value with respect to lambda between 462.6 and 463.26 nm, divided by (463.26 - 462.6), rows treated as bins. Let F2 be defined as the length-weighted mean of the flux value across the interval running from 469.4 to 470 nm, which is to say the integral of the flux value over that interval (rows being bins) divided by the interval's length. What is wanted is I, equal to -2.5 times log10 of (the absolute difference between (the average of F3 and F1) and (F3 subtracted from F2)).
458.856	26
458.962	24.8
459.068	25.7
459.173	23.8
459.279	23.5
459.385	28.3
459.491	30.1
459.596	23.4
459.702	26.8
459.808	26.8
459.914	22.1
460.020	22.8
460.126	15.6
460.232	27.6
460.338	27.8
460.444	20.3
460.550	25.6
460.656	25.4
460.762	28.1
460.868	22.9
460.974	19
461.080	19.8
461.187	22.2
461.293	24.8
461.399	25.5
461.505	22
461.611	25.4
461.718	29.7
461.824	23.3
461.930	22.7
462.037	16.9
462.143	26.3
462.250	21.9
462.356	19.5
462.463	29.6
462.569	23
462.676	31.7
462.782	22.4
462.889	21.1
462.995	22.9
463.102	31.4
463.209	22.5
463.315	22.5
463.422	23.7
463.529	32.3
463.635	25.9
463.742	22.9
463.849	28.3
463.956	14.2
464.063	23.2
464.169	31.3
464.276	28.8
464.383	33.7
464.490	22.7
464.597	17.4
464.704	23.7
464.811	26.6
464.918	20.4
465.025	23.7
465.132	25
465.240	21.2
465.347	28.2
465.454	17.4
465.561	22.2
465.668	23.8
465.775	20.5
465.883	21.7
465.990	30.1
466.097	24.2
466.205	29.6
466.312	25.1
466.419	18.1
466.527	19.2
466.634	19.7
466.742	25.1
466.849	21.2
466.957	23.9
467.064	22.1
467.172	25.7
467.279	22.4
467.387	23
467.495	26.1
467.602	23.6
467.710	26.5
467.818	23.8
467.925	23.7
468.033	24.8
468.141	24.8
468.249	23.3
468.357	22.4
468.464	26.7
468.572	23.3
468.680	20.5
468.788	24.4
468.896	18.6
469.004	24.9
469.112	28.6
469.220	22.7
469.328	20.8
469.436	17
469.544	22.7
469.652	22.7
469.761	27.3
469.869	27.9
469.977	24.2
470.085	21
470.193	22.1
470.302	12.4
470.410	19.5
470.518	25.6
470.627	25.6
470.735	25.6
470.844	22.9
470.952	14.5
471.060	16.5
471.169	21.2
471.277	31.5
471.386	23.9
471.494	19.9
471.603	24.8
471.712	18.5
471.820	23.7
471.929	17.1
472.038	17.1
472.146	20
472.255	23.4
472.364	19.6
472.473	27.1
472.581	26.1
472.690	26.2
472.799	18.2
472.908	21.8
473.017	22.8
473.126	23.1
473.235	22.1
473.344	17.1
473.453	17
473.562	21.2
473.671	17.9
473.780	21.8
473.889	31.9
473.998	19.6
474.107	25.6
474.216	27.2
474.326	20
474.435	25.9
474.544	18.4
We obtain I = -3.50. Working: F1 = 25.2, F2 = 23.8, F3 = 24.3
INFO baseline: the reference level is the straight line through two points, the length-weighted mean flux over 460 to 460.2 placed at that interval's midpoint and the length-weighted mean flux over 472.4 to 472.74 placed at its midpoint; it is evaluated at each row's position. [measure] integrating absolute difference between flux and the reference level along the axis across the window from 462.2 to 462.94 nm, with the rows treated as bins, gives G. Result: 2.8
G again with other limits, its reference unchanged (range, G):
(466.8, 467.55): 1.1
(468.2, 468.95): 1.6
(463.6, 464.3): 3.8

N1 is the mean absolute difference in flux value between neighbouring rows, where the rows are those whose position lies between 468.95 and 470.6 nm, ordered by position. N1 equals 4.1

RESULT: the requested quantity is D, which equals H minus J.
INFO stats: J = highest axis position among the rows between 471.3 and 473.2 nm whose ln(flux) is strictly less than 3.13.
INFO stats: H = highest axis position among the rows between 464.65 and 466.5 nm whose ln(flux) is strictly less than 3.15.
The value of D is -6.60 nm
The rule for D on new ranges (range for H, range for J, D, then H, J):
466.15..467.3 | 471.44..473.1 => -5.74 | 467.279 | 473.017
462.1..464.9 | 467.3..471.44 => -6.57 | 464.597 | 471.169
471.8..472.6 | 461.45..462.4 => 10.01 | 472.364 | 462.356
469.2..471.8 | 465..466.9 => 4.86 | 471.712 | 466.849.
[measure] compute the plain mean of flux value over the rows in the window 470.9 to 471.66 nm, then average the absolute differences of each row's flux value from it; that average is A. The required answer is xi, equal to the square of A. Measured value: 18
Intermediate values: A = 4.3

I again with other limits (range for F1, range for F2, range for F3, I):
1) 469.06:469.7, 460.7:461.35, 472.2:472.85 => -3.43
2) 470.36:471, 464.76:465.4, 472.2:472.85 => -3.37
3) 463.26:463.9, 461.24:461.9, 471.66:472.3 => -3.13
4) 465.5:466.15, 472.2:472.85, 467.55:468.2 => -3.50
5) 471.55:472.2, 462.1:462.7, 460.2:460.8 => -3.43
